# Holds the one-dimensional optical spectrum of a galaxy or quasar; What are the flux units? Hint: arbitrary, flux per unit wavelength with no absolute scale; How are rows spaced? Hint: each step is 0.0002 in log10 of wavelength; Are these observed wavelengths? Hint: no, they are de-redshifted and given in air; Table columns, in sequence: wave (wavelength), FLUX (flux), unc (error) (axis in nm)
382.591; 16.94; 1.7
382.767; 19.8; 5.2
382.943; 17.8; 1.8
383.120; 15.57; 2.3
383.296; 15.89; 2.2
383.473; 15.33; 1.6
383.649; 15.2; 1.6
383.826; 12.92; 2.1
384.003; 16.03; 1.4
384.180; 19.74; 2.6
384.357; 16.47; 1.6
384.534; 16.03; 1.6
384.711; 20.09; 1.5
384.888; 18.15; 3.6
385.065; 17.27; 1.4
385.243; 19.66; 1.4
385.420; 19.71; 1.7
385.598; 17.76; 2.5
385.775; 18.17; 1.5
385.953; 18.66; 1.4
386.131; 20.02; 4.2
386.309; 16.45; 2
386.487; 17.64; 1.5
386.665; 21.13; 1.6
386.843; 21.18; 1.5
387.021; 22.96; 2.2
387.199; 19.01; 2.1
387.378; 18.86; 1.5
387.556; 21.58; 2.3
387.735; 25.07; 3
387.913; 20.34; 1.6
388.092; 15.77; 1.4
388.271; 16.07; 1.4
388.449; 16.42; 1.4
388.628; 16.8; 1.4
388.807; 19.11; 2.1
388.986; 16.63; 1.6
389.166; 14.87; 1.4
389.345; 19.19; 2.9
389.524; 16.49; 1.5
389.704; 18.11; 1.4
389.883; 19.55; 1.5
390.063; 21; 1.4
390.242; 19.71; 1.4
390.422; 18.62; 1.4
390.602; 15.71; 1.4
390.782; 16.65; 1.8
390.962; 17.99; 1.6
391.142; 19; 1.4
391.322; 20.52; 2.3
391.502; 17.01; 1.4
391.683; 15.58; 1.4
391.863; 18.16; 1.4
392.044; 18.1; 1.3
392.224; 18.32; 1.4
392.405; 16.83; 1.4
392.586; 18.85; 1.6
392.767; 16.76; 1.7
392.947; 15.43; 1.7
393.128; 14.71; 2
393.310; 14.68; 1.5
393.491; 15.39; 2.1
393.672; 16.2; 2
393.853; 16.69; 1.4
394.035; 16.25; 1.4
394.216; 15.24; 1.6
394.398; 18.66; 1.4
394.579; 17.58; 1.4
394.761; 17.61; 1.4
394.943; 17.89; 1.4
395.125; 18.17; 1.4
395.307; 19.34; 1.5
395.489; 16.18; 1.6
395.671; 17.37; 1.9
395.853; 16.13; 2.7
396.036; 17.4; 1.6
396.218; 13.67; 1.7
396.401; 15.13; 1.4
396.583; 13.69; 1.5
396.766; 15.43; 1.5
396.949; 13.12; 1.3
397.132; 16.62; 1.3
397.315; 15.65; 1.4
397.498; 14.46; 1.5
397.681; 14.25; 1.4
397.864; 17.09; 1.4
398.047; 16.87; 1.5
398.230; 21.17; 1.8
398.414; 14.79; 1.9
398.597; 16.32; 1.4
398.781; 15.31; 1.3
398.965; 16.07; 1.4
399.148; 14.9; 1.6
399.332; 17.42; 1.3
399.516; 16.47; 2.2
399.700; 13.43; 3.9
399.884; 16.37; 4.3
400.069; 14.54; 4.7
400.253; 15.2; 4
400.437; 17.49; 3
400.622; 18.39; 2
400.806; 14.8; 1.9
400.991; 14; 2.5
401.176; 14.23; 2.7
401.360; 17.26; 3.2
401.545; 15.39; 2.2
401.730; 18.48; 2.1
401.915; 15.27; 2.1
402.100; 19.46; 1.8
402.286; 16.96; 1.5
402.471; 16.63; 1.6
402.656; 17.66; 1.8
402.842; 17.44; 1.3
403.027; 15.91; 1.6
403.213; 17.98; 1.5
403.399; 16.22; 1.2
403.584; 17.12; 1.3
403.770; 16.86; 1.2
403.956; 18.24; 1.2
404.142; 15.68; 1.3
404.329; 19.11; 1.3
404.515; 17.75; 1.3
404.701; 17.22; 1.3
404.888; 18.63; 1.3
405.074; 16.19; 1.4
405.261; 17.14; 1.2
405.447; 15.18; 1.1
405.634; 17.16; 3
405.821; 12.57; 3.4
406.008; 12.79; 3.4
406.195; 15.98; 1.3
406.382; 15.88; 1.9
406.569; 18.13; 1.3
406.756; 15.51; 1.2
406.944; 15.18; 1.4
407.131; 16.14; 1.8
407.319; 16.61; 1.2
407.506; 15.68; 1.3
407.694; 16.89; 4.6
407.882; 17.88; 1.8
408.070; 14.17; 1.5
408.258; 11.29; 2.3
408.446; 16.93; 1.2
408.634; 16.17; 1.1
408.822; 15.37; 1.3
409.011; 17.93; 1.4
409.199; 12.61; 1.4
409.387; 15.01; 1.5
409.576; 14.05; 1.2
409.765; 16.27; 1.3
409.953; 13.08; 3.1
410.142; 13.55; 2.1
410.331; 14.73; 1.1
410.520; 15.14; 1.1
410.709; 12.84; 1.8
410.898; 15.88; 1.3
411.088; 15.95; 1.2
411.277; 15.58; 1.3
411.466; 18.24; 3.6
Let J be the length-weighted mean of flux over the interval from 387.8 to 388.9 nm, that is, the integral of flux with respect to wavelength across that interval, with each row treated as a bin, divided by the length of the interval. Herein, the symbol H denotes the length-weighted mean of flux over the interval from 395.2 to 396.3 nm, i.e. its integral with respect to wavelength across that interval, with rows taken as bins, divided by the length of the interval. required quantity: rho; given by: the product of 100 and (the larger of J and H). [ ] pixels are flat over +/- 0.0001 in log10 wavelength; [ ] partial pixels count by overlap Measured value 1760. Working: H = 16.7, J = 17.6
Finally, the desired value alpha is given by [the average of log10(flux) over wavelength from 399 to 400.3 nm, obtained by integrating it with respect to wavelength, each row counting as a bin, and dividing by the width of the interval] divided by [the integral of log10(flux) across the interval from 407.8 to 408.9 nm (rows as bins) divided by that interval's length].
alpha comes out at 1.008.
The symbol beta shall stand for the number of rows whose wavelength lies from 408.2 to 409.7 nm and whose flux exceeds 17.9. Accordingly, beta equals 1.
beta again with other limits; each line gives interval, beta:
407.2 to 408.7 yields 0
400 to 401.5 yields 1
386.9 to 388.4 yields 6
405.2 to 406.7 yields 1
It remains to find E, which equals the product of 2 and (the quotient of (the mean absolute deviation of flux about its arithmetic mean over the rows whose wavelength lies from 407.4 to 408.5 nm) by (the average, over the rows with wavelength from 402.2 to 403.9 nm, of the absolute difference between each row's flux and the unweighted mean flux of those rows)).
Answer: 7.2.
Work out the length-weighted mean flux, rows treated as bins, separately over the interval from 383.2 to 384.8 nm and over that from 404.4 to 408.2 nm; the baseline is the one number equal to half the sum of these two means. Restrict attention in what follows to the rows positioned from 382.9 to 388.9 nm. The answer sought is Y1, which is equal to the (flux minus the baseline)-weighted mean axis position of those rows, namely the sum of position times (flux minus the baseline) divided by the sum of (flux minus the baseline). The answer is 386.80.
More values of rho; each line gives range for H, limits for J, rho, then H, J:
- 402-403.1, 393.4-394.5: 1736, 17.4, 16.4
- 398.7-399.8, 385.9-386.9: 1913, 15.6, 19.1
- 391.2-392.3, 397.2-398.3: 1798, 18.0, 16.5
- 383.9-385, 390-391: 1822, 17.7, 18.2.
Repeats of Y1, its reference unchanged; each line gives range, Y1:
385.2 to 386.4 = 385.69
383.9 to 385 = 384.56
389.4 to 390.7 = 390.05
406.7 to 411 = 409.47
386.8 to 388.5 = 387.39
